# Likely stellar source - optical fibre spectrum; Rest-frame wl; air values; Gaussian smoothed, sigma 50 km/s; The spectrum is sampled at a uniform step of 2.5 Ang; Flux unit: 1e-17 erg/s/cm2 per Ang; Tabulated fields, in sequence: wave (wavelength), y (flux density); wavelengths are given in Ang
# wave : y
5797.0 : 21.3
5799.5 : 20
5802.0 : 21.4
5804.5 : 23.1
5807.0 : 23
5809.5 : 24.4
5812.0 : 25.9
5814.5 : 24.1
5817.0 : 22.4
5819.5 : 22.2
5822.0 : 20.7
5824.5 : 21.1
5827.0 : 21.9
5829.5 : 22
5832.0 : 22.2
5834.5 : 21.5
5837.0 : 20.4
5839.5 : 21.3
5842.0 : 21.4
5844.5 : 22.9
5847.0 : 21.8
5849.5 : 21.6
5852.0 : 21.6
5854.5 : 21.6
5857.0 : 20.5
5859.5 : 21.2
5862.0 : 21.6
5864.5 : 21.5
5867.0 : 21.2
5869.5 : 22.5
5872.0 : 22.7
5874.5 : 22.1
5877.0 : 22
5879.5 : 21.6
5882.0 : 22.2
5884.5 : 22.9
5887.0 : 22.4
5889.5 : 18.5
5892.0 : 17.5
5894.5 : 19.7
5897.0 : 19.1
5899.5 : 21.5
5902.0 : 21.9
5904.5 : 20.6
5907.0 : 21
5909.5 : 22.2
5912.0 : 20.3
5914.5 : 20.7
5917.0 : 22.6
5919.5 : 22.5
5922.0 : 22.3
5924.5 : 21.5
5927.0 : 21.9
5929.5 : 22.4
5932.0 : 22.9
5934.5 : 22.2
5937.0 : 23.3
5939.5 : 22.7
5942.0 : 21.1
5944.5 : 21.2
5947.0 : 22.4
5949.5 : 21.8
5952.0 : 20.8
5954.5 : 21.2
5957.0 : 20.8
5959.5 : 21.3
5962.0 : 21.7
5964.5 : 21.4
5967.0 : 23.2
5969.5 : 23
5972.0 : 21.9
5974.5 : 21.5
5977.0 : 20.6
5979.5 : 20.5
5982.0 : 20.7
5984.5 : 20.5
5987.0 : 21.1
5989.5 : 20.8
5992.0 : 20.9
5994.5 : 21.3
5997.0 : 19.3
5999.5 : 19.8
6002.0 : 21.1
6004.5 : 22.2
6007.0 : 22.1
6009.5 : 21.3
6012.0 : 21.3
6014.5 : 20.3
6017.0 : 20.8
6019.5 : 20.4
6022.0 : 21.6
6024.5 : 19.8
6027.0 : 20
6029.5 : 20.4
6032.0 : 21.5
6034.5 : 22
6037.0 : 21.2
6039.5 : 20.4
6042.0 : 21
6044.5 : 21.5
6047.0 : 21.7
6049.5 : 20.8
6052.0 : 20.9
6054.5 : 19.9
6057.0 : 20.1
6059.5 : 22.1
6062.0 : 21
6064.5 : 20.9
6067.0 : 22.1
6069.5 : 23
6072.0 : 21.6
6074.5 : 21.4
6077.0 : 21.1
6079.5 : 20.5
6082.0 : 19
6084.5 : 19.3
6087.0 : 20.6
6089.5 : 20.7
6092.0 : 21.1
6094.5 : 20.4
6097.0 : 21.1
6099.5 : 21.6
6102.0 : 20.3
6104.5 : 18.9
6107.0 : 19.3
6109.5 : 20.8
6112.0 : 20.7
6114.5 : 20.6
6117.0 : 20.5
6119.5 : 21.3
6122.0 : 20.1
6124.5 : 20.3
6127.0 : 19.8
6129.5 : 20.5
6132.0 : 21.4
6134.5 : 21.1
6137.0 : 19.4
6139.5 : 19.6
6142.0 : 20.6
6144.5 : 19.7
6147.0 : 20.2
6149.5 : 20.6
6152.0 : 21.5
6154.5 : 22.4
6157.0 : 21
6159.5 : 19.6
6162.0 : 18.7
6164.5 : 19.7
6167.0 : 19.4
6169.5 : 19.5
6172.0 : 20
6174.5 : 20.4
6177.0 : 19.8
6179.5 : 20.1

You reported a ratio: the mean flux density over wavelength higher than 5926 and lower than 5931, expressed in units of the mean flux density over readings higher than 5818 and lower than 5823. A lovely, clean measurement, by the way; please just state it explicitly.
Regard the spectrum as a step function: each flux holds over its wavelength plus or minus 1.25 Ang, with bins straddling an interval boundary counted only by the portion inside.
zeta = 1.03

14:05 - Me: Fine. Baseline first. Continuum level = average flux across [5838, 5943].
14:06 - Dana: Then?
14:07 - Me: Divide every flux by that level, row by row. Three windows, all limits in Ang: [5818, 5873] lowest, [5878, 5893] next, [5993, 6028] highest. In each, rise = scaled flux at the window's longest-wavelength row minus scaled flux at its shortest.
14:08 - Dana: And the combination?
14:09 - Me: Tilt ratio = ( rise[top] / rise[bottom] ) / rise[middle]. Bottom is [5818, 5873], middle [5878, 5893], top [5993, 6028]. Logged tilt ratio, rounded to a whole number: 14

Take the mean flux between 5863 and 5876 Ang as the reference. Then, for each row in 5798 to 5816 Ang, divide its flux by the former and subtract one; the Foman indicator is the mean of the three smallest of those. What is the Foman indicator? -0.024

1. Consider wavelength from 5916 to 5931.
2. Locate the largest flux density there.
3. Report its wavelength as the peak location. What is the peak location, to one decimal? 5917.0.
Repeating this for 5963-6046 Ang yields 5967.0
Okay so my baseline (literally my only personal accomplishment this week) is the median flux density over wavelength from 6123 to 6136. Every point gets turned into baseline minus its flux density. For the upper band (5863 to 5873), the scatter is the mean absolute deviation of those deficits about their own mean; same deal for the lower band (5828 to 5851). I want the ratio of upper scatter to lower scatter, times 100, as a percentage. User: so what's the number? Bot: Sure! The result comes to 128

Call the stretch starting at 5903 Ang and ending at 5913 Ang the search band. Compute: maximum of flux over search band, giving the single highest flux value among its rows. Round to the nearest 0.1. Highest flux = 22.2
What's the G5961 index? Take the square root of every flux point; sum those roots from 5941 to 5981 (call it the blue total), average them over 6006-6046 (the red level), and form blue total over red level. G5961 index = 16.21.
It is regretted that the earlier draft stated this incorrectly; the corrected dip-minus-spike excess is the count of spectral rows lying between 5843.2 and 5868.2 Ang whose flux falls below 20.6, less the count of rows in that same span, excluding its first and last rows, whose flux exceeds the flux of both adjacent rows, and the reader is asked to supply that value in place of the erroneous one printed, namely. 0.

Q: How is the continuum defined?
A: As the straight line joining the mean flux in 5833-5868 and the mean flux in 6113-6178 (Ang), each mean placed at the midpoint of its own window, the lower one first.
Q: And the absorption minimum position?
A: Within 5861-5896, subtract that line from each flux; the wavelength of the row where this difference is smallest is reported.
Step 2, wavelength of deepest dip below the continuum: 5892.0 Ang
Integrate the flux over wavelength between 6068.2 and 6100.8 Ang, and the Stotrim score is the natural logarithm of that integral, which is 6.52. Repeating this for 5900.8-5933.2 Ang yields 6.56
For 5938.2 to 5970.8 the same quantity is 6.56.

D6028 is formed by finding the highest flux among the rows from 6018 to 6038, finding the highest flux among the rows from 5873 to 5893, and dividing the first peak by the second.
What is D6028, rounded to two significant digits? 0.96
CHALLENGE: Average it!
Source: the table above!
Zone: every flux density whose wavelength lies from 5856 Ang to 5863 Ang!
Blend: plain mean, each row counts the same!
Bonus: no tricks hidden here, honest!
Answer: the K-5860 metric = 21.1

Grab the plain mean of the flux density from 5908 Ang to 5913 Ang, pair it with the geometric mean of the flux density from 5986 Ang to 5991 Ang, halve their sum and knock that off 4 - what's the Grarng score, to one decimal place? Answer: -17.1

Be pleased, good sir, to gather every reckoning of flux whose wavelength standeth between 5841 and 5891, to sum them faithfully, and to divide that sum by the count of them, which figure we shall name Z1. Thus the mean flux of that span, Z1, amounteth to 21.7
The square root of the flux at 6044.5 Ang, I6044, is 4.64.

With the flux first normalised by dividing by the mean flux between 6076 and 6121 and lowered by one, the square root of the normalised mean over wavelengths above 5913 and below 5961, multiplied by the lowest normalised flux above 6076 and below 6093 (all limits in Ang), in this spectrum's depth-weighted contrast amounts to -0.019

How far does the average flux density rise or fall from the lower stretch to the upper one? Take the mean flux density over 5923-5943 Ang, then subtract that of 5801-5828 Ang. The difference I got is -0.50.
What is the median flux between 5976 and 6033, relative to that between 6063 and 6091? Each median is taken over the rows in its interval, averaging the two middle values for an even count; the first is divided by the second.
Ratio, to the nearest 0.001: 0.995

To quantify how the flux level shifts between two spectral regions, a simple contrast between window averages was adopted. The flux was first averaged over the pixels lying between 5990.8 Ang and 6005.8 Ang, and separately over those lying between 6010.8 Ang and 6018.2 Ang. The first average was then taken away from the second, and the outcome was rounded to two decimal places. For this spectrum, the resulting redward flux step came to 0.03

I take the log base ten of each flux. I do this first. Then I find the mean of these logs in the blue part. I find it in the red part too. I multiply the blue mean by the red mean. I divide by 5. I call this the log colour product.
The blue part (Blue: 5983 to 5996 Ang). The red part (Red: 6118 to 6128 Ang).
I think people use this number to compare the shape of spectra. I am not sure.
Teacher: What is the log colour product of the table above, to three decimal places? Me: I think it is 0.346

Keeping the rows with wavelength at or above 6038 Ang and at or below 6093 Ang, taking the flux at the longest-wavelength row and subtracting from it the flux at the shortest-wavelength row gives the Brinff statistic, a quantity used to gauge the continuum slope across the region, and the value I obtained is 0.7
